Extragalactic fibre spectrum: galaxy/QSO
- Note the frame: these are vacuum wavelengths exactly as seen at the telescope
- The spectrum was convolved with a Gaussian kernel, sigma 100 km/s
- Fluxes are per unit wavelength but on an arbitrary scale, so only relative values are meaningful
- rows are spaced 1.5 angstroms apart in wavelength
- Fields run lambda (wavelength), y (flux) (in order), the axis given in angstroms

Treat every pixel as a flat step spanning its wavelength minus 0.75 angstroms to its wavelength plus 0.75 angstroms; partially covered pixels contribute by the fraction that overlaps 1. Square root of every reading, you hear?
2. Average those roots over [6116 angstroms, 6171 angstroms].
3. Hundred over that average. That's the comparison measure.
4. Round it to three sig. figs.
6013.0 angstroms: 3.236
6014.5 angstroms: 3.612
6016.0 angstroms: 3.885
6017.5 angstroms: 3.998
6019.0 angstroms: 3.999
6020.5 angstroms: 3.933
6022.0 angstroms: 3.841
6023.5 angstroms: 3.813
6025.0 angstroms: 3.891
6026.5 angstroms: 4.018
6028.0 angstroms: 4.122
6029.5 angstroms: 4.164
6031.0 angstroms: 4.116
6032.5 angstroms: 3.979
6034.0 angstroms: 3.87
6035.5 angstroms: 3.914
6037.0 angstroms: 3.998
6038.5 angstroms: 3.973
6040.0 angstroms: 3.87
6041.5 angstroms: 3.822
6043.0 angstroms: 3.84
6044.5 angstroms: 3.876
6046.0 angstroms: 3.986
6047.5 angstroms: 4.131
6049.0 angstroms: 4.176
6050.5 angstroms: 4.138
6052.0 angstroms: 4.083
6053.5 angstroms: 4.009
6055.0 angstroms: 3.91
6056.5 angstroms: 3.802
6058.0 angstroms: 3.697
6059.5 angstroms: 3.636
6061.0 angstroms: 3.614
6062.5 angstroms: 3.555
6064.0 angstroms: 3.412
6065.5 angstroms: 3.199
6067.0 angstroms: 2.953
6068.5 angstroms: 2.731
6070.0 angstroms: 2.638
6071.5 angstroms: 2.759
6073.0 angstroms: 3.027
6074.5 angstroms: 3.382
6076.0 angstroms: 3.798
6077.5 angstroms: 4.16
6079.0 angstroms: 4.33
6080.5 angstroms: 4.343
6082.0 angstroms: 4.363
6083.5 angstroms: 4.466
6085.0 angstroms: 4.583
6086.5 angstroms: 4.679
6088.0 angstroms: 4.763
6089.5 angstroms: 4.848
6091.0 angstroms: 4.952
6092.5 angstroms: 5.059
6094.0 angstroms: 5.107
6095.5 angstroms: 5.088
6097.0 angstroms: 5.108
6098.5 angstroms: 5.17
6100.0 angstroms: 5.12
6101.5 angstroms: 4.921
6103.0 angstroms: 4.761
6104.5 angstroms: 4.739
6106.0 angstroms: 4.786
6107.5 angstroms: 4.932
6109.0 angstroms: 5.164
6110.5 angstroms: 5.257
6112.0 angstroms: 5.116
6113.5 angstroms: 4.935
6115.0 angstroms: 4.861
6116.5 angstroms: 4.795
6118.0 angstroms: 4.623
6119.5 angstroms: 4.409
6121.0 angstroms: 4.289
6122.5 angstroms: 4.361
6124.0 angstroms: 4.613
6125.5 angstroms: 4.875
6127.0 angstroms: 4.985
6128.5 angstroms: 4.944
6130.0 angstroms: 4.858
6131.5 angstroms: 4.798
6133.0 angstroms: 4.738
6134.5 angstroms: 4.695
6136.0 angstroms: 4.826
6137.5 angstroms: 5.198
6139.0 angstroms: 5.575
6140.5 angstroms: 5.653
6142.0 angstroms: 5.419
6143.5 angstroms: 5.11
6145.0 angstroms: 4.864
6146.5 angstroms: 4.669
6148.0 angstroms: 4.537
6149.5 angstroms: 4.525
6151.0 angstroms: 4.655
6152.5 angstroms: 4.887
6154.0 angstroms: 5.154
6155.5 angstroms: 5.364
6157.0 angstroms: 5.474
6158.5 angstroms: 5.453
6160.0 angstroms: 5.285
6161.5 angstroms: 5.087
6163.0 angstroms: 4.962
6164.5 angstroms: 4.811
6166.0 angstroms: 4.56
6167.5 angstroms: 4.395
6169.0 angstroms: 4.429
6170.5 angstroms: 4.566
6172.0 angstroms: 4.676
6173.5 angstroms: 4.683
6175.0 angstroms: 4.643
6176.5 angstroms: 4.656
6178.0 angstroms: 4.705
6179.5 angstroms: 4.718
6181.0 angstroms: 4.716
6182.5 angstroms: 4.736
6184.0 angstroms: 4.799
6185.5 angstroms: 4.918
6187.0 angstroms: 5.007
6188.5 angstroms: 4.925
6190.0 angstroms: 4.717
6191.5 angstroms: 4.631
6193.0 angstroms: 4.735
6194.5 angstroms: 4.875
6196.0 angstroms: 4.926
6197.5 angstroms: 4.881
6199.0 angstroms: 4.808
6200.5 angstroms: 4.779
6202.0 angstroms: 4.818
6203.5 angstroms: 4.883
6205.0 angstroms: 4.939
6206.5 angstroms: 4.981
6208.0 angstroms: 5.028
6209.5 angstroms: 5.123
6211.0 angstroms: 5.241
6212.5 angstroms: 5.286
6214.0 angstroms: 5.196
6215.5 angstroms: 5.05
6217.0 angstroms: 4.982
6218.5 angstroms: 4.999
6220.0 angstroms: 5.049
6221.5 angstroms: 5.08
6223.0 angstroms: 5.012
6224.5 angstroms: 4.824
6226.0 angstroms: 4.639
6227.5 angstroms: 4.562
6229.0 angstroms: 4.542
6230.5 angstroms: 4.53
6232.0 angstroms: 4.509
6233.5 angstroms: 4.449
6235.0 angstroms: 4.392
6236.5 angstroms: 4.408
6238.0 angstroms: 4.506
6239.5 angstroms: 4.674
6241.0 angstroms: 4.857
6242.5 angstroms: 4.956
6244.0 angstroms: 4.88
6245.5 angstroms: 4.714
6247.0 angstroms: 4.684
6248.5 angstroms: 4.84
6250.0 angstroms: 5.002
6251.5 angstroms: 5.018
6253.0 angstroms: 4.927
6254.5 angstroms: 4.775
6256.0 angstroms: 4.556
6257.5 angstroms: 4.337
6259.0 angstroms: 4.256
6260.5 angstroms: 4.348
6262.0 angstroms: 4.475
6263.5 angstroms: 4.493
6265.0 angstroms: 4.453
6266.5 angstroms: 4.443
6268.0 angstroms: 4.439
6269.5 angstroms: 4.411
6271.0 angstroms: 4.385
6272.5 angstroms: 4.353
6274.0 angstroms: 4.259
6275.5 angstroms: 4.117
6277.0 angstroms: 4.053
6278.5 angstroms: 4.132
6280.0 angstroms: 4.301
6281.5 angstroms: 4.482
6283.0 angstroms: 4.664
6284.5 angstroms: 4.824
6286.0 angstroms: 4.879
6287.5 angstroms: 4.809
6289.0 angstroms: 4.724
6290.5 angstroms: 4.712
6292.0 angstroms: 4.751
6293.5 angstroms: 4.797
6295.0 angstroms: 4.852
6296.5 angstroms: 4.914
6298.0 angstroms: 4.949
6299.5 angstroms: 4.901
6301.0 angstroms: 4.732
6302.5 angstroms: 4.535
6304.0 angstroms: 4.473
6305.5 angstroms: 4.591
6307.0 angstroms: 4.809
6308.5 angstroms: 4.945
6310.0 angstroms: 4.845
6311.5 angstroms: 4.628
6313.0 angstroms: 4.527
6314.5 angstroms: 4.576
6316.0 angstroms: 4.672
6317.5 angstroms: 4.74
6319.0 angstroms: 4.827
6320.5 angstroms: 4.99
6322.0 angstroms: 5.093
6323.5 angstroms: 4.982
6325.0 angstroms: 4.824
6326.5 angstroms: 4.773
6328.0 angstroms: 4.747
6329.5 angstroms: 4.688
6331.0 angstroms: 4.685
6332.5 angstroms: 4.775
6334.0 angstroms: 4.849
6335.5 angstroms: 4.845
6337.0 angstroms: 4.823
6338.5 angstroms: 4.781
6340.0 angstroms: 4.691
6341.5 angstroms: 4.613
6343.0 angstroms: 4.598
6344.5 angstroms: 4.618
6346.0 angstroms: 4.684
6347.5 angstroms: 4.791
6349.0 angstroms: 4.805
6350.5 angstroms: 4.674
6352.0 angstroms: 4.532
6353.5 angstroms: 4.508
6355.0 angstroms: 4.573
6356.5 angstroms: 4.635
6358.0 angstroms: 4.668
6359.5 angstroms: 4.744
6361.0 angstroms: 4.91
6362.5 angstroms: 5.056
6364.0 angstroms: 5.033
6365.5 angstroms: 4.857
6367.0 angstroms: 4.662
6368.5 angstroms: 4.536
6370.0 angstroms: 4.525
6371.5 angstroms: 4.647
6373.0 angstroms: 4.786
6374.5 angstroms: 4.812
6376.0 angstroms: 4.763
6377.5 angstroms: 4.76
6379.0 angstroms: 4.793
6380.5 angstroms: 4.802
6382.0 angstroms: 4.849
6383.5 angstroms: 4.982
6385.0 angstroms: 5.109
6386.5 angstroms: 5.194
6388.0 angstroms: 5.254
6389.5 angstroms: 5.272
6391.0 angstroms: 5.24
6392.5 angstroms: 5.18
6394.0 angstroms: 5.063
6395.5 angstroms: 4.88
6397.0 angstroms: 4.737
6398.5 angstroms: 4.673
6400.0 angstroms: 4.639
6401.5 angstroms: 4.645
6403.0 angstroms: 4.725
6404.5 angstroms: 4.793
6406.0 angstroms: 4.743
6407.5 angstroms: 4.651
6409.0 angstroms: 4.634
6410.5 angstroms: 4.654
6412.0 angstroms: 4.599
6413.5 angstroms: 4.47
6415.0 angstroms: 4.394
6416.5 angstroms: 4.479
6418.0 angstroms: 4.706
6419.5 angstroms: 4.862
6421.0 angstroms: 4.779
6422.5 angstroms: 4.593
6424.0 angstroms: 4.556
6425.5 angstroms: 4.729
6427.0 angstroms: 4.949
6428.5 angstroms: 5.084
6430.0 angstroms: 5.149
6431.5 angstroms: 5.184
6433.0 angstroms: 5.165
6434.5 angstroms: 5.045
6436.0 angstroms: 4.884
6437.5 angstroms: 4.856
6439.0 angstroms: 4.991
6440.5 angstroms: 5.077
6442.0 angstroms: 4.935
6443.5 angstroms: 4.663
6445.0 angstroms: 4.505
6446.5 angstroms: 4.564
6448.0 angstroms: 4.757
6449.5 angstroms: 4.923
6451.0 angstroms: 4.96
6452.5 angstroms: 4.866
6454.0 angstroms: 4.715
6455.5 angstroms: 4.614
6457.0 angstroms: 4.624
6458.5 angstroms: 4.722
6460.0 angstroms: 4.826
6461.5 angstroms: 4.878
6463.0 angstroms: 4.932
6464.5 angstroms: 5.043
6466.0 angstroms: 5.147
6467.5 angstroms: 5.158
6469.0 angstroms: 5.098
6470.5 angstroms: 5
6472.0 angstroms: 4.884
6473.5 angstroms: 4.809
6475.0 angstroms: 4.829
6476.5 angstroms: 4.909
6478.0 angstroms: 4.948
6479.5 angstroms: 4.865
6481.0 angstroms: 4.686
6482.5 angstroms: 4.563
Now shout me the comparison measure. 45.3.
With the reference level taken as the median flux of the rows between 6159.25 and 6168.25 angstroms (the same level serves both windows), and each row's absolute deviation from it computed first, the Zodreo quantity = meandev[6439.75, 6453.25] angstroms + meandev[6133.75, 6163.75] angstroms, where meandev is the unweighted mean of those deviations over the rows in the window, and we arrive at 0.49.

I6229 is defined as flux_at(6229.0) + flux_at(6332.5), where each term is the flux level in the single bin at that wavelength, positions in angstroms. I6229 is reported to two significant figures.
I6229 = 9.3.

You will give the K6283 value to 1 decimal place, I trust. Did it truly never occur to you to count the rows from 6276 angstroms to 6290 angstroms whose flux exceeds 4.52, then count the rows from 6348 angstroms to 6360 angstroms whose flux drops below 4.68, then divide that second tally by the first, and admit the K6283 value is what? 1.2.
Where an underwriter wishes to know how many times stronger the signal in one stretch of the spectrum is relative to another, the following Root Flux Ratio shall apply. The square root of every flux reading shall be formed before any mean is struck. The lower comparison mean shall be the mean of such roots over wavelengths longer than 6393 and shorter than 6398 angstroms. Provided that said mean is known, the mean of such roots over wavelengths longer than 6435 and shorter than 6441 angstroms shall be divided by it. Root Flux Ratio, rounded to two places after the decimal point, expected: 1.01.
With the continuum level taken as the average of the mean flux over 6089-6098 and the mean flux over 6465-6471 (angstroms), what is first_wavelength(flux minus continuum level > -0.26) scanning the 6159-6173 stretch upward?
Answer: 6160.0 angstroms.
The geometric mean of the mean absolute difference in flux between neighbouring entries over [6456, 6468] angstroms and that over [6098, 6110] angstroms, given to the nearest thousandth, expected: 0.097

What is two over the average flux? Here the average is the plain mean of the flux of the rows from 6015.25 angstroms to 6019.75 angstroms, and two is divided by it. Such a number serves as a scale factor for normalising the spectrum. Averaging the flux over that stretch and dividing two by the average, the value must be 0.505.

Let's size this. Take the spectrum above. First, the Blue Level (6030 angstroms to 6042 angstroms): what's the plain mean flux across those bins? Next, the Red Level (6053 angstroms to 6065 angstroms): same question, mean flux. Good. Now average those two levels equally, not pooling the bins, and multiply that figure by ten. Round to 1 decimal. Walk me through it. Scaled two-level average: 38.2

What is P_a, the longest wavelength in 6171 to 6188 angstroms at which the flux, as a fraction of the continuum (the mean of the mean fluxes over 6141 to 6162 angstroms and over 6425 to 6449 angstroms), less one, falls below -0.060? 6176.5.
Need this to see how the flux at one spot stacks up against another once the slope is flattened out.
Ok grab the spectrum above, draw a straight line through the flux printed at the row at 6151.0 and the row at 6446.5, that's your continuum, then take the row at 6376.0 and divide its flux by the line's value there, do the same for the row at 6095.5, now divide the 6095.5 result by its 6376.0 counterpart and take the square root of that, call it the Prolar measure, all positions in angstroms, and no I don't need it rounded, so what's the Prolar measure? 1.02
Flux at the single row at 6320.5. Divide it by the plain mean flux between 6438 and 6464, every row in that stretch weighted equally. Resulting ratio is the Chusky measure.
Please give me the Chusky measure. 1.04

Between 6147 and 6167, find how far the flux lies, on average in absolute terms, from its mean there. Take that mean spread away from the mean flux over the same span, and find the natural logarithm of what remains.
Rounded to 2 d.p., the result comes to 1.54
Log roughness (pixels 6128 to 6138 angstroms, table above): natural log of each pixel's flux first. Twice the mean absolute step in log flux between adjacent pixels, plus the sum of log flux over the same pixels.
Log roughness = 11.1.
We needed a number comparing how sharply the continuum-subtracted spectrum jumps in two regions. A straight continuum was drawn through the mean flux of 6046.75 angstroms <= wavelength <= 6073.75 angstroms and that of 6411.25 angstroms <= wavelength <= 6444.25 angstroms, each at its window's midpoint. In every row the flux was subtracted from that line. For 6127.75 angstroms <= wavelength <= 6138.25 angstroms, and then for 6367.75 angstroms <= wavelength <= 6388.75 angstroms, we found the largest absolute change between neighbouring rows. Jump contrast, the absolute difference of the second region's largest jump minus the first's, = 0.23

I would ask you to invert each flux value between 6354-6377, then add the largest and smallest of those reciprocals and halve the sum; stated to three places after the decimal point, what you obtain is 0.209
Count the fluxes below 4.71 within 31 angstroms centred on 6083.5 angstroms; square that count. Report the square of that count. 169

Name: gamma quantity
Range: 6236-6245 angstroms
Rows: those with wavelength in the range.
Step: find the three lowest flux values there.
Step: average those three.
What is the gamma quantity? 4.53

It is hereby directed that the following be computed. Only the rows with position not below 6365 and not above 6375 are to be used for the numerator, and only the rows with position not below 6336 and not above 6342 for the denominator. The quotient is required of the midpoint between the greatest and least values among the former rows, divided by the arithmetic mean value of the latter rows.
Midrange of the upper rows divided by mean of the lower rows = 0.99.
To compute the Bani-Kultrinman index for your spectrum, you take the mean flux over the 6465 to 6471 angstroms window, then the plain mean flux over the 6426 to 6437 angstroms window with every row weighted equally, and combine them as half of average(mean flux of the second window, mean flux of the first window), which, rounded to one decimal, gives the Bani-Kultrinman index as 2.5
